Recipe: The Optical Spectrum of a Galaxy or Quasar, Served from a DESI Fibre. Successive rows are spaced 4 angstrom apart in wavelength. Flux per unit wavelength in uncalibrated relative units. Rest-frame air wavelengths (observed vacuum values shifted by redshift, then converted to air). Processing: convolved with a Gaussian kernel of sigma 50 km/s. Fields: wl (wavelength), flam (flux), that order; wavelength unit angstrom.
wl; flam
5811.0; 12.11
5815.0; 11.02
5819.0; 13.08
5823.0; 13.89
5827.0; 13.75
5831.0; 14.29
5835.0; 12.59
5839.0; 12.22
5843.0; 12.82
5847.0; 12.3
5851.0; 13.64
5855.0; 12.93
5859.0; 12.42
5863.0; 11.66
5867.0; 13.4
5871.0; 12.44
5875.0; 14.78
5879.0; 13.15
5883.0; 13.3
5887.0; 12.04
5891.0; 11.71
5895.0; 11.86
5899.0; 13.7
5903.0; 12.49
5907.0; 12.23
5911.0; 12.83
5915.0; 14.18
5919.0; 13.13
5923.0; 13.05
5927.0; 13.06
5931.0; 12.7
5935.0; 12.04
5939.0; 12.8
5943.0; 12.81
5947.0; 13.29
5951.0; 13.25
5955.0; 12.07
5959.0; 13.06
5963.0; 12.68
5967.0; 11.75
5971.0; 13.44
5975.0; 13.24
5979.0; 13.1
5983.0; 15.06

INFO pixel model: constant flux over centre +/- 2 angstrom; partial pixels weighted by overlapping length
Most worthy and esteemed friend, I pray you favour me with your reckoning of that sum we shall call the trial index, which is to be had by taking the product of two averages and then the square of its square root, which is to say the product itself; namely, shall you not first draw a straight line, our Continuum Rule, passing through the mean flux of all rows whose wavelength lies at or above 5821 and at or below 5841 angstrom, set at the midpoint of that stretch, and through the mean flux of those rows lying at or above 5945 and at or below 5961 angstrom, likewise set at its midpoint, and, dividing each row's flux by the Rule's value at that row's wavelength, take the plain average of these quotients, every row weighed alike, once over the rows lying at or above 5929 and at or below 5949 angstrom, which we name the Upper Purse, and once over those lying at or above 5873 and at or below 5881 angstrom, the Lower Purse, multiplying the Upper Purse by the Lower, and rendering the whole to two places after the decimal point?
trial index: 1.04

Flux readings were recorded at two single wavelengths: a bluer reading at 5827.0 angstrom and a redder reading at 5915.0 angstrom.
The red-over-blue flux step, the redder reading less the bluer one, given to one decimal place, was 0.4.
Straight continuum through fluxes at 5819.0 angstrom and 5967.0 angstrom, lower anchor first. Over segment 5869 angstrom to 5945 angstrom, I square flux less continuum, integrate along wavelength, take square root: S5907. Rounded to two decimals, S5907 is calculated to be 8.31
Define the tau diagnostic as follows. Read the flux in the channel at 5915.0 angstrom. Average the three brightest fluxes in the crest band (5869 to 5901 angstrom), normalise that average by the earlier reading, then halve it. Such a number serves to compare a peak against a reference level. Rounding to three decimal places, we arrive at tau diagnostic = 0.491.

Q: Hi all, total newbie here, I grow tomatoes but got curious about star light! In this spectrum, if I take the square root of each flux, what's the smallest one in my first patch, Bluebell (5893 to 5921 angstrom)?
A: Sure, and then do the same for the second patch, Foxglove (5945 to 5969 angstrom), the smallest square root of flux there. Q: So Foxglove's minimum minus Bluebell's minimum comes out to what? -0.02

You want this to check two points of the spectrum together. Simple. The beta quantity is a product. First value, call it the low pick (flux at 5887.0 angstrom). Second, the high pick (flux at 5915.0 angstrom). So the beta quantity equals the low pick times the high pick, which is 171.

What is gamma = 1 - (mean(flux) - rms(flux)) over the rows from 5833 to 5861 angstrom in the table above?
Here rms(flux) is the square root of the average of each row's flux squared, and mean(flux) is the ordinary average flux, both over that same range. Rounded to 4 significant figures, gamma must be 1.008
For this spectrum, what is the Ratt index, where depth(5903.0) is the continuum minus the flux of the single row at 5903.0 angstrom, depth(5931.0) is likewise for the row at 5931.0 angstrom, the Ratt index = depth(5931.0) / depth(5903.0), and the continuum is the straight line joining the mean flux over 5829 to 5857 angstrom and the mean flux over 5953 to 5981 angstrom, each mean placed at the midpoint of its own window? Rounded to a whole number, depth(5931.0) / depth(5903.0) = 0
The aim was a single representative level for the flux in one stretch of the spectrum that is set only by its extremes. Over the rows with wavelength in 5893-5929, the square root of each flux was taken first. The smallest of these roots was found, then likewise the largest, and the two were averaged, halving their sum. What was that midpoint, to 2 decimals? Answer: 3.60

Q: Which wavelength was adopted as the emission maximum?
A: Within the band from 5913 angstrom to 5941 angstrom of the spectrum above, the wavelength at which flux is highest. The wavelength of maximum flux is 5915.0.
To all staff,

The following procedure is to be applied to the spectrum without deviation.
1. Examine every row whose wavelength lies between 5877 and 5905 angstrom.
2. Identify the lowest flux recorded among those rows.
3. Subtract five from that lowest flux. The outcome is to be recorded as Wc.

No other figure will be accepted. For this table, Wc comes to 6.7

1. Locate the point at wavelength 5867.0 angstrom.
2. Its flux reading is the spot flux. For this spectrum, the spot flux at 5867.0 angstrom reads 13.4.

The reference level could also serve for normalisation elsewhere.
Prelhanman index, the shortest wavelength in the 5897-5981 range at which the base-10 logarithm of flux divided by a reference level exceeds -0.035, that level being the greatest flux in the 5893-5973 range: 5899.0 angstrom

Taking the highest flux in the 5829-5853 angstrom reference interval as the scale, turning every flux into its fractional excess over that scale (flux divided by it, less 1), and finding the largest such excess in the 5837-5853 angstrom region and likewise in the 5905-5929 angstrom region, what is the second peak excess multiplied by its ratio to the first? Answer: 0.00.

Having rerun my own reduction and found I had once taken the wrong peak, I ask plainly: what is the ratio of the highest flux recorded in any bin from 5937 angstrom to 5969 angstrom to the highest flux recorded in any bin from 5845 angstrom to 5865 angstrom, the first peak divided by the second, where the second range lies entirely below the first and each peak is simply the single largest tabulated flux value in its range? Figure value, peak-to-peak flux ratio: 0.97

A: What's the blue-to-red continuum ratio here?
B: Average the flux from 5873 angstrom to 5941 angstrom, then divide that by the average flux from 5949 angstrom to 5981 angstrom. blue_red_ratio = 1.005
